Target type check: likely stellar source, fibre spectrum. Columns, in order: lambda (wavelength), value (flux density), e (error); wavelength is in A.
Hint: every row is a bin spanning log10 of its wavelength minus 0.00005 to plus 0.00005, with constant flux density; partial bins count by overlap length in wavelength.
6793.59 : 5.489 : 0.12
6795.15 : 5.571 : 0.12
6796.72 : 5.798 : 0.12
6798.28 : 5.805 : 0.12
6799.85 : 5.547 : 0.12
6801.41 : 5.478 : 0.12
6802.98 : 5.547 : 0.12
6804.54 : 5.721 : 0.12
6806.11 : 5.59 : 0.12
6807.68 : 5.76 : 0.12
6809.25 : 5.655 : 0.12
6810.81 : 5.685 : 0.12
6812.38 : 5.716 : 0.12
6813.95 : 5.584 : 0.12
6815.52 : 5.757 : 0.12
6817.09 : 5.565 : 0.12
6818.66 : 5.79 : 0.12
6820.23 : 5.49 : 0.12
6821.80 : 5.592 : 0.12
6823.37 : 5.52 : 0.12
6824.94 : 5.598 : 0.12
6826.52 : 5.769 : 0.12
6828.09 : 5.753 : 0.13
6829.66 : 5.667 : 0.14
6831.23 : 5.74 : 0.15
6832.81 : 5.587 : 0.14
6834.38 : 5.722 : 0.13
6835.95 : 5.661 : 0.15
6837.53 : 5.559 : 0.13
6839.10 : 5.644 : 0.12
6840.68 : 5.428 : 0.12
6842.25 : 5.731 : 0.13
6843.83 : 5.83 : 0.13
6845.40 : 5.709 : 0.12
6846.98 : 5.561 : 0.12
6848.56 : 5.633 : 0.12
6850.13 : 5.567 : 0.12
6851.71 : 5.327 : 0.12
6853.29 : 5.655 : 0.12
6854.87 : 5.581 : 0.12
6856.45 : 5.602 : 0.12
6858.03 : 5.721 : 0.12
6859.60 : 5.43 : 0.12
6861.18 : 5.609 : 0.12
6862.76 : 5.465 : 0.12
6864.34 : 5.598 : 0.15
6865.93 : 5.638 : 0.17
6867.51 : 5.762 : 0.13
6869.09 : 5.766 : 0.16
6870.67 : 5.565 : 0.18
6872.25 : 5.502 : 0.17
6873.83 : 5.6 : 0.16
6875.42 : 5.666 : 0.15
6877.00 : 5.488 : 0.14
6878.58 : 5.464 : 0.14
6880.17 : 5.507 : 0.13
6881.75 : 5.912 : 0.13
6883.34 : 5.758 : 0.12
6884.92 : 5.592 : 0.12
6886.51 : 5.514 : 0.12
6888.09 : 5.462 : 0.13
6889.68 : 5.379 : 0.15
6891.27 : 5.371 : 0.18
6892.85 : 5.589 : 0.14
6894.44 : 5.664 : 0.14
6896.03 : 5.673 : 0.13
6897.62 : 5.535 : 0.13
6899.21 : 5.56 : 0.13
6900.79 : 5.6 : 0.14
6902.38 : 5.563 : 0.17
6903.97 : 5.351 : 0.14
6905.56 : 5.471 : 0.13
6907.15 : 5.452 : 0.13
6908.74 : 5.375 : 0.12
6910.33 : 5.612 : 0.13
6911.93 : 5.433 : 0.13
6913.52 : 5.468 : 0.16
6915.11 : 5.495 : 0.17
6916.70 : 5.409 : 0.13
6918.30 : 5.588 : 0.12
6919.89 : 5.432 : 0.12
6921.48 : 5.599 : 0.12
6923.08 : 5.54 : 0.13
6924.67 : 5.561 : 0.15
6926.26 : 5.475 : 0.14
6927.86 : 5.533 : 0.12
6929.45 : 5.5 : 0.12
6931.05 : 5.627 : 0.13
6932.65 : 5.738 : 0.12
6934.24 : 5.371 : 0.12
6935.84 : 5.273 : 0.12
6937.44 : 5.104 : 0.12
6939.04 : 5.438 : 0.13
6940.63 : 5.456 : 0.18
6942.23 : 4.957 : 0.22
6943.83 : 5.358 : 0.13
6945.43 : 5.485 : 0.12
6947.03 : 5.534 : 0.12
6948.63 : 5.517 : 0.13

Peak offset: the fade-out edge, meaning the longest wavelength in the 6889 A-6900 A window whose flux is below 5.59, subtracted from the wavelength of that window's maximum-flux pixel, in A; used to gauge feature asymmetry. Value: -3.2 A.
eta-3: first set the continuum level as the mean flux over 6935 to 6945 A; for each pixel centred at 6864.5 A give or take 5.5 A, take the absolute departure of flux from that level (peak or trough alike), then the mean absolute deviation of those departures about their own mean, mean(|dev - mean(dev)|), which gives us 0.096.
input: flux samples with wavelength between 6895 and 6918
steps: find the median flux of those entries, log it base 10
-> 0.739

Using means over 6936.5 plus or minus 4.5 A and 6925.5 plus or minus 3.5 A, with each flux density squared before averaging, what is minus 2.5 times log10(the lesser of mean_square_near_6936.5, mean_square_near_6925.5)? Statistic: -3.66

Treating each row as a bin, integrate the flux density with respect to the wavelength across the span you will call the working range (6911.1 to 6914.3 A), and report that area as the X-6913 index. 17.4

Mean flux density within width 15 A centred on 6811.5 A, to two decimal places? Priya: 5.68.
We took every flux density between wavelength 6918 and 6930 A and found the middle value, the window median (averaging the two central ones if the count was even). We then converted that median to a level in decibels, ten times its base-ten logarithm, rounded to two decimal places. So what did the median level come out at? 7.43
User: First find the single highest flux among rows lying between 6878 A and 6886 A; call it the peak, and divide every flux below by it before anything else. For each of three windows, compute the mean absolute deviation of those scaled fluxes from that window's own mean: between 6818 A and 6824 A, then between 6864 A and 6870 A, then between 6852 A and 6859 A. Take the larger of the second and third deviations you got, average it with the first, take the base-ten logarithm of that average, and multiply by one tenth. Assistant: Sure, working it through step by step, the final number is -0.184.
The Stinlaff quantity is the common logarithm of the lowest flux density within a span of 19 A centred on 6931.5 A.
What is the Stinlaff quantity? 0.708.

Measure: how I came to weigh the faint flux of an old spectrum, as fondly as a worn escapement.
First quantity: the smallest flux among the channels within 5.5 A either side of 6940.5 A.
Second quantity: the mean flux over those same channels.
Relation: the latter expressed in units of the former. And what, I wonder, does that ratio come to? 1.07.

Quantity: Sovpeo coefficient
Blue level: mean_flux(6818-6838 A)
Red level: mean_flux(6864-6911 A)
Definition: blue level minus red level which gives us 0.084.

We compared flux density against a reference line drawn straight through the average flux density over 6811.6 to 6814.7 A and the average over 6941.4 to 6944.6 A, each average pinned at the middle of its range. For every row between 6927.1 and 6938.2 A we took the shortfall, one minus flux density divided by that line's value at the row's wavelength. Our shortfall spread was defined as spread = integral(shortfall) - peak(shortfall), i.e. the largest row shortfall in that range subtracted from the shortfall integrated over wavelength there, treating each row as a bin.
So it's -0.56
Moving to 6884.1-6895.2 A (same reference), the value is -0.31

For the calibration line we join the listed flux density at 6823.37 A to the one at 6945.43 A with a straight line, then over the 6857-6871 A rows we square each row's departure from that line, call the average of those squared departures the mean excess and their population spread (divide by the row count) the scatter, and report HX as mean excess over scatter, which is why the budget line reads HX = 1.0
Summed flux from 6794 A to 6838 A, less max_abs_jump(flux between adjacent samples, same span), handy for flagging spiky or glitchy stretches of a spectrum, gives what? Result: 158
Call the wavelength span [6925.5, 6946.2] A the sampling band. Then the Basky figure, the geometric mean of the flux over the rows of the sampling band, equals 5.41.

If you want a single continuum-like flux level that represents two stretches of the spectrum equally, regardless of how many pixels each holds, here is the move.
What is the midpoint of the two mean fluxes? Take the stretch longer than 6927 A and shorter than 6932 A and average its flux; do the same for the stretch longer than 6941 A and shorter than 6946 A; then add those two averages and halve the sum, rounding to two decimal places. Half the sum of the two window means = 5.41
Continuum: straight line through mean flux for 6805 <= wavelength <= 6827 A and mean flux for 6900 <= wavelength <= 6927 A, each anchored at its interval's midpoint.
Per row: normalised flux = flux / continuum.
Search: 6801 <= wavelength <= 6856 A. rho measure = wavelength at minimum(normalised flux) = 6851.71 A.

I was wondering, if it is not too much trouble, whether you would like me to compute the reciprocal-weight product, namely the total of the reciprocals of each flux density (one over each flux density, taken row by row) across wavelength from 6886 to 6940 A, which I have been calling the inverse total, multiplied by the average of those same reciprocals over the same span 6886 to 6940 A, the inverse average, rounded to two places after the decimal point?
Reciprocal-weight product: 1.13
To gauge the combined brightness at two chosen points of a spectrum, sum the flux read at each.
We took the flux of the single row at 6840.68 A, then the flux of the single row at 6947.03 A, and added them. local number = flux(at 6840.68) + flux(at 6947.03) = 11.0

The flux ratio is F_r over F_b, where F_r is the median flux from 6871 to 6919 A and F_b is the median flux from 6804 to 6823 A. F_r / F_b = 0.97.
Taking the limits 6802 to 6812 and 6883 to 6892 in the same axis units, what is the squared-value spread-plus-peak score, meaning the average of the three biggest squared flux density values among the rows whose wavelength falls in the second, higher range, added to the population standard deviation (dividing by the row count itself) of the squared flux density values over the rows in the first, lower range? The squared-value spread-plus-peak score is 32.4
